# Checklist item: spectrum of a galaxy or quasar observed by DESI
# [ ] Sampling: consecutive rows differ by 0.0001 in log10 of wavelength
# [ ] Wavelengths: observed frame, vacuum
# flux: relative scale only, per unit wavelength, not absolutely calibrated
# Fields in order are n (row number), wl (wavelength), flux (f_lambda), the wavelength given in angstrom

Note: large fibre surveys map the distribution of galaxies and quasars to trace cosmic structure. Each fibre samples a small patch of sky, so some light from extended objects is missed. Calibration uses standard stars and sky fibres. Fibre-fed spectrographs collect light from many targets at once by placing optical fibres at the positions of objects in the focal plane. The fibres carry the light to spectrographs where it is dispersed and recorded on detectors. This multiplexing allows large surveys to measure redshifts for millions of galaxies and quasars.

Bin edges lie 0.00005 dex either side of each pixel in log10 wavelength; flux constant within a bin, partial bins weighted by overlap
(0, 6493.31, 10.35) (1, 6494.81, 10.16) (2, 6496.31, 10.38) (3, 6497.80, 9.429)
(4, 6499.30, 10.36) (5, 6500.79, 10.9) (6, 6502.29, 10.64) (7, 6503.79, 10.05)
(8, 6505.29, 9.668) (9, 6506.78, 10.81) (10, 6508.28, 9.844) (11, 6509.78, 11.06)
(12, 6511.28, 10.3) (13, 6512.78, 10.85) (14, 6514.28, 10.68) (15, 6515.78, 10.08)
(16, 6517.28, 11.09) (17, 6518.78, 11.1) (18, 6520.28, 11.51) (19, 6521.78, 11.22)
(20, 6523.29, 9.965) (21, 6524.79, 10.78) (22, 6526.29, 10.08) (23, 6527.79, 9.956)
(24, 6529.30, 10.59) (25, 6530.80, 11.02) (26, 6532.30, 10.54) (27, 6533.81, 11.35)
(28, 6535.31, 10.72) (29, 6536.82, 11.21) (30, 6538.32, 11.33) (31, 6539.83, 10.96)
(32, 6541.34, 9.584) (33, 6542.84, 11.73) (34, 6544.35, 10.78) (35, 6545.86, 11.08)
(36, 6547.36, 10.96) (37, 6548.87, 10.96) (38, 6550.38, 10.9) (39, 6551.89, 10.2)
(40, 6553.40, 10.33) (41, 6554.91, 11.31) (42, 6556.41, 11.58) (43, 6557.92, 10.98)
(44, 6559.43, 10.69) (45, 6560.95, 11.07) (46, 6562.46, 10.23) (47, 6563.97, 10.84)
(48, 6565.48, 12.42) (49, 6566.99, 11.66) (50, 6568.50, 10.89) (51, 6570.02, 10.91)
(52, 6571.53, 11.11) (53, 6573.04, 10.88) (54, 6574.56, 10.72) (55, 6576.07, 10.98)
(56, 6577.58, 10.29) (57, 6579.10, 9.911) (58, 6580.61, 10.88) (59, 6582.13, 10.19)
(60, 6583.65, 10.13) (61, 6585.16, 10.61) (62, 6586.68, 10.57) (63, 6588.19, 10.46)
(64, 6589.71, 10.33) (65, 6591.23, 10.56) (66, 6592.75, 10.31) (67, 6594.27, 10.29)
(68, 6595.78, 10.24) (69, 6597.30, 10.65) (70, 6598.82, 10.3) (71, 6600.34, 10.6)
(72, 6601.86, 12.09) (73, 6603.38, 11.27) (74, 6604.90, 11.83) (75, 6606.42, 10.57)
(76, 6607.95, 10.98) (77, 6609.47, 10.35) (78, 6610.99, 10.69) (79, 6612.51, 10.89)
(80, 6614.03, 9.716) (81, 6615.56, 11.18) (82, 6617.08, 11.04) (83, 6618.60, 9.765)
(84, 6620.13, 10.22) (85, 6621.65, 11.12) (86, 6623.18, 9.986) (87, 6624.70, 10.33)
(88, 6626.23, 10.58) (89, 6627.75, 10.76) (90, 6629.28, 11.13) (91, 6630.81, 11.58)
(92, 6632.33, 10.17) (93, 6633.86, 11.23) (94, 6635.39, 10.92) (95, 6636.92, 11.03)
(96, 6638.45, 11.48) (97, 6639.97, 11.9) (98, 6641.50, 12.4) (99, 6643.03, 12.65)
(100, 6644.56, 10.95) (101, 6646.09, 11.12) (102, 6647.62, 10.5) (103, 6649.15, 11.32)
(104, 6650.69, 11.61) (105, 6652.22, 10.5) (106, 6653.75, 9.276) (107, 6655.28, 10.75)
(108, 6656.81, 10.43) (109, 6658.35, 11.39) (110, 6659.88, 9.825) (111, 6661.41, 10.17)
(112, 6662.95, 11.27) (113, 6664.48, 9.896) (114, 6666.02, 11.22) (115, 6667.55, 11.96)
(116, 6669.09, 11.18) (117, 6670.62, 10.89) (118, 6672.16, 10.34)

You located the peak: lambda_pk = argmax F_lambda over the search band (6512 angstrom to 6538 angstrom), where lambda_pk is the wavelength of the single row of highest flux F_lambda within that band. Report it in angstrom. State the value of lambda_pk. 6520.28 angstrom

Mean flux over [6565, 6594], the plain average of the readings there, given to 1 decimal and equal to 10.7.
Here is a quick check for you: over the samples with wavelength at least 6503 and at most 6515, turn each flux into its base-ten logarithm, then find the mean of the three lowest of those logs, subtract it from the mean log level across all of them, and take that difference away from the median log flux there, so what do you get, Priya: 1.00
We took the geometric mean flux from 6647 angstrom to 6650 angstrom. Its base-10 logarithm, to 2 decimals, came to 1.04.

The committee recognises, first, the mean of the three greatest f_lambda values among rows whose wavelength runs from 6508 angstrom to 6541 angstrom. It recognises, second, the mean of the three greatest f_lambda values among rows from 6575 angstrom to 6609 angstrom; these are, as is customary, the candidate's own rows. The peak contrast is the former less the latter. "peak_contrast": -0.33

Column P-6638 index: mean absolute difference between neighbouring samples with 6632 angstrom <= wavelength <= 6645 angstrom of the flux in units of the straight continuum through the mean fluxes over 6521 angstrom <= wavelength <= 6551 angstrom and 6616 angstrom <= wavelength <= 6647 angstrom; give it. 0.054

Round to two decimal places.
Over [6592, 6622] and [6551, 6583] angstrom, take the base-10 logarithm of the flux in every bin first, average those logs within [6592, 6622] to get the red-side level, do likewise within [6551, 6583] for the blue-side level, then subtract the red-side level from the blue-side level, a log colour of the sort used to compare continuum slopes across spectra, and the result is 0.01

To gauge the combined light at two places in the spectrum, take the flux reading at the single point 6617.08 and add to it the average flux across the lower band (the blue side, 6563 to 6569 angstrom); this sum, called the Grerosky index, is 22.5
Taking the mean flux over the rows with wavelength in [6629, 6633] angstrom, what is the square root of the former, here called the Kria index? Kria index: 3.31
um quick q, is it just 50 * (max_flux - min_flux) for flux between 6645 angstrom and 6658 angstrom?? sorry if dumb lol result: 117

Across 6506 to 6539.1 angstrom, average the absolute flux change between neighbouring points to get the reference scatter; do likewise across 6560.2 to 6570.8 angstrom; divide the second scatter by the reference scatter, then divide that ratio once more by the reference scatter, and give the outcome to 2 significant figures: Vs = 2.2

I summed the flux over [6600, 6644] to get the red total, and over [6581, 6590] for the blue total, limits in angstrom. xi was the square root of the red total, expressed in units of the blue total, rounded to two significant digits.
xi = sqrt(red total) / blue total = 0.29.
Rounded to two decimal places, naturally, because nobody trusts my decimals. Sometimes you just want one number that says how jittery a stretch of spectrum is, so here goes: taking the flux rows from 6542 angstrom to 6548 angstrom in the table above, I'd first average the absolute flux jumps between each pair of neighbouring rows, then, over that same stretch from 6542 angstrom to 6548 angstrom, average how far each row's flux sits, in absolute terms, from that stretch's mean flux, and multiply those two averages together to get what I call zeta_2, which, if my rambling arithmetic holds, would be 0.14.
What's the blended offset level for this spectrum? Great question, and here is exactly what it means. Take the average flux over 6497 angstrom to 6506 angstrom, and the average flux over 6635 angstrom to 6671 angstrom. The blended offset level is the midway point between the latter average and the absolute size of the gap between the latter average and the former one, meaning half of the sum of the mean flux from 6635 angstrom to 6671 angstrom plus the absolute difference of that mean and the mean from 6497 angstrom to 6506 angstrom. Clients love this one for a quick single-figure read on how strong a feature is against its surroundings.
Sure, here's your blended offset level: 5.94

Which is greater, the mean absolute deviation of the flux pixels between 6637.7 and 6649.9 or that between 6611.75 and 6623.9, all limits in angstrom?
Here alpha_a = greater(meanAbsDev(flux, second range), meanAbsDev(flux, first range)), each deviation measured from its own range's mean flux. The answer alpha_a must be 0.58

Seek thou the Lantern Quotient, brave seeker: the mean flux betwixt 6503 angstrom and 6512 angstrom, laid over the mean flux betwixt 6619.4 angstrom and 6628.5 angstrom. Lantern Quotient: 0.98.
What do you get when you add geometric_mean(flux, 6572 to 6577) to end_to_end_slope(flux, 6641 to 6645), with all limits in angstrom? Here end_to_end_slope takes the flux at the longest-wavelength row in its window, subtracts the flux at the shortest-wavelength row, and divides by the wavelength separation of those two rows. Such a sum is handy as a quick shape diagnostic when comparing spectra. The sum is 10.4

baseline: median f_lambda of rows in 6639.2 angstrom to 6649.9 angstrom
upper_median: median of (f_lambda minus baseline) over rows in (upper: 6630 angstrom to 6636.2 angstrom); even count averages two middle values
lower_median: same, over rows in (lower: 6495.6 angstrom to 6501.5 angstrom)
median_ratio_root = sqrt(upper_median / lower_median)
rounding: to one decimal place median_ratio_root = 0.5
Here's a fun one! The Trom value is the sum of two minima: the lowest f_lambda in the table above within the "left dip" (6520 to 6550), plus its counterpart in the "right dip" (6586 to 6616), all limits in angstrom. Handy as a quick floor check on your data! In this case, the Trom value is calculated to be 19.30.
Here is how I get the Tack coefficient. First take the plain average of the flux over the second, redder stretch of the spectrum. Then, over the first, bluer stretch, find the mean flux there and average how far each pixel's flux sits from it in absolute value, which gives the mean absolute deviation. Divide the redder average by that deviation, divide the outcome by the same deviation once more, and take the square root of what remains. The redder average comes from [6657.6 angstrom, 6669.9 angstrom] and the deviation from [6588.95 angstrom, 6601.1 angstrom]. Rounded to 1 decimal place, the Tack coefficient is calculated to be 22.7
